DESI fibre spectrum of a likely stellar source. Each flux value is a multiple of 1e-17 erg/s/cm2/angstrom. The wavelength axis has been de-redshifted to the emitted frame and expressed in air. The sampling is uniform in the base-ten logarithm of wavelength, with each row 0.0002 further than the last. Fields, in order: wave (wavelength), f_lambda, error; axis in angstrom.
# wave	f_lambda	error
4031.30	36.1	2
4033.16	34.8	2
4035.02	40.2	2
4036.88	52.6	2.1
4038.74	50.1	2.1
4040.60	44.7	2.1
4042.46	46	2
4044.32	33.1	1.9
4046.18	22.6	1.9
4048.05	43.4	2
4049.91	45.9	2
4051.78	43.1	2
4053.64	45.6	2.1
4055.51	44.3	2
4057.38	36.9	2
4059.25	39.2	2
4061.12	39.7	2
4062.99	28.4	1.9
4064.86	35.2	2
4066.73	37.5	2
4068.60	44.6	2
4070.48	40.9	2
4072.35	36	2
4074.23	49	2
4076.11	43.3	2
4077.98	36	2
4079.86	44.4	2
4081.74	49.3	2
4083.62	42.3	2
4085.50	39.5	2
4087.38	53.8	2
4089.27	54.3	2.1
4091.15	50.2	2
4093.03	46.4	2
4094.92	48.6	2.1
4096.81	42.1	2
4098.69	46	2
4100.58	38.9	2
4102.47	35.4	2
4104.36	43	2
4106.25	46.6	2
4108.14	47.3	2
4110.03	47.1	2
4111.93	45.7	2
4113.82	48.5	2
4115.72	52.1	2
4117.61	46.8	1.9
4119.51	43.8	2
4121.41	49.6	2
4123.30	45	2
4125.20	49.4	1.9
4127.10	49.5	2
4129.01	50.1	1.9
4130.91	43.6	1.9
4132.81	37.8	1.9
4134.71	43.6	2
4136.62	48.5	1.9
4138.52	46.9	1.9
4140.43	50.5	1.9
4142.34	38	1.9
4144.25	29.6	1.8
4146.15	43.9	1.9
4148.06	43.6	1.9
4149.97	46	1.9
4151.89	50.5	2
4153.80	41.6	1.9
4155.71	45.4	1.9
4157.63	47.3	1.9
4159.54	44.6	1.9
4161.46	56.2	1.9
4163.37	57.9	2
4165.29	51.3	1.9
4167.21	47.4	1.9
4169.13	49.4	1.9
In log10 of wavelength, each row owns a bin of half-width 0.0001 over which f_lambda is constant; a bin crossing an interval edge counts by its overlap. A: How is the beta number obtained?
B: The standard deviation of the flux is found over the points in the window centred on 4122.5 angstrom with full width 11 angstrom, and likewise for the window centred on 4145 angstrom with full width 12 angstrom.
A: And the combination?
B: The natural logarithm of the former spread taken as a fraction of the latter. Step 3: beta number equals -1.1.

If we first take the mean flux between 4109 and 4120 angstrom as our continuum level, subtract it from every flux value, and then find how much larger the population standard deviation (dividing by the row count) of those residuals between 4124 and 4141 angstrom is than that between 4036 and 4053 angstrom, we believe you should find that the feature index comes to -4.7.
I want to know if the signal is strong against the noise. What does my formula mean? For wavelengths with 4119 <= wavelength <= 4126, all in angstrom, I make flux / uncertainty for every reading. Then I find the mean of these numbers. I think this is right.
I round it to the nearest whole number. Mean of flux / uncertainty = 24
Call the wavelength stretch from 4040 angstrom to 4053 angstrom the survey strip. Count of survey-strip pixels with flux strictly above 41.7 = 5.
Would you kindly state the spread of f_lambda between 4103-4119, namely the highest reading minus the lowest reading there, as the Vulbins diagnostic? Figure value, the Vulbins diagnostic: 9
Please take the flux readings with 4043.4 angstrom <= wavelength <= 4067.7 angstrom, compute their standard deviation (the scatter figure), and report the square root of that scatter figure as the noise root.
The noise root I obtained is 2.6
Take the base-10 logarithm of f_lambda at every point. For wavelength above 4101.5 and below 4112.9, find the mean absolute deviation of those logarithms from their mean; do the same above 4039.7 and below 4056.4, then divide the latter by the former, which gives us 2.1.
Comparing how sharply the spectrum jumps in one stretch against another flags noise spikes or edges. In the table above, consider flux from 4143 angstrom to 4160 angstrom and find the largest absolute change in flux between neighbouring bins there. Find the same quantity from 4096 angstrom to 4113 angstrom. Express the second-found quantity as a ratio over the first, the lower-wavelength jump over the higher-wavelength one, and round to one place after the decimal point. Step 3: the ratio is 0.5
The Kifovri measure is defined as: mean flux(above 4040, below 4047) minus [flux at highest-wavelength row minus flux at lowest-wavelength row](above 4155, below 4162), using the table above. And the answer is 26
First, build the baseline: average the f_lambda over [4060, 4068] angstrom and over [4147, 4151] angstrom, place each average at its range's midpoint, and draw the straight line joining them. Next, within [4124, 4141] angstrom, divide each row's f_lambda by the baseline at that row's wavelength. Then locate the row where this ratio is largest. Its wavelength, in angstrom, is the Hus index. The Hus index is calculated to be 4129.01 angstrom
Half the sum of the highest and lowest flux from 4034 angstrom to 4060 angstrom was 37.6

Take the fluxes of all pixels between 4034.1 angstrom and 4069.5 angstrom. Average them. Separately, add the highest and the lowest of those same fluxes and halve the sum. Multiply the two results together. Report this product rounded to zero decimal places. 1530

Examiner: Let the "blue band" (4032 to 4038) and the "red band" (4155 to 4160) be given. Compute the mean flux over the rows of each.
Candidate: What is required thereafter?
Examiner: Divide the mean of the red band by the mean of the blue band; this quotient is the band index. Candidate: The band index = 1.08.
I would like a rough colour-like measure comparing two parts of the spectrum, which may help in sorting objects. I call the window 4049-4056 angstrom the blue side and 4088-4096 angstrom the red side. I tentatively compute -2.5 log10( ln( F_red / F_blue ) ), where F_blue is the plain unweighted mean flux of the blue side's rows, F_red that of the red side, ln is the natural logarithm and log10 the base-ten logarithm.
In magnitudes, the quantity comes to 2.4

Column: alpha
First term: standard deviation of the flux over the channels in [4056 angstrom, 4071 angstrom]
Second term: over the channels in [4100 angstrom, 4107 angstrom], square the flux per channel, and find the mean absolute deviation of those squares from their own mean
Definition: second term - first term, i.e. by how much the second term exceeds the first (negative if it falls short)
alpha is 309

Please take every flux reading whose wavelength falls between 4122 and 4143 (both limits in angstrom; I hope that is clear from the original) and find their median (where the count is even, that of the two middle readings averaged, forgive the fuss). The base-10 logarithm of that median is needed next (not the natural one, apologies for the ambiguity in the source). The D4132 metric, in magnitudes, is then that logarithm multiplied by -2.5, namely -4.18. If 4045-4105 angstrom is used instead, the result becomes -4.08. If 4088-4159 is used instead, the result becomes -4.17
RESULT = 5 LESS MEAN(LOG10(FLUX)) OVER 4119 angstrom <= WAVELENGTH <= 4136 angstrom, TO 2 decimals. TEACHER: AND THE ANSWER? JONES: 3.34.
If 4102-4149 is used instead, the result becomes 3.35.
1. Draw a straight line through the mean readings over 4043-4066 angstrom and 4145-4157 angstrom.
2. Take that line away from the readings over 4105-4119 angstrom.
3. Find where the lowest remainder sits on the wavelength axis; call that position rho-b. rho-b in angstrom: 4111.93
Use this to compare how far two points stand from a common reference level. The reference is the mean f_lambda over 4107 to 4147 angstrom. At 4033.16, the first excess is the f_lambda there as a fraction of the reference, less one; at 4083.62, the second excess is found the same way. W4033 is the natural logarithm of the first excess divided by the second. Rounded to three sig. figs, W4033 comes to 1.19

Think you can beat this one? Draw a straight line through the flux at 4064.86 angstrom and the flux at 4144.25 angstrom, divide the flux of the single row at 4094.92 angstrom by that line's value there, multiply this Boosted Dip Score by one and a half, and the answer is 2.20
